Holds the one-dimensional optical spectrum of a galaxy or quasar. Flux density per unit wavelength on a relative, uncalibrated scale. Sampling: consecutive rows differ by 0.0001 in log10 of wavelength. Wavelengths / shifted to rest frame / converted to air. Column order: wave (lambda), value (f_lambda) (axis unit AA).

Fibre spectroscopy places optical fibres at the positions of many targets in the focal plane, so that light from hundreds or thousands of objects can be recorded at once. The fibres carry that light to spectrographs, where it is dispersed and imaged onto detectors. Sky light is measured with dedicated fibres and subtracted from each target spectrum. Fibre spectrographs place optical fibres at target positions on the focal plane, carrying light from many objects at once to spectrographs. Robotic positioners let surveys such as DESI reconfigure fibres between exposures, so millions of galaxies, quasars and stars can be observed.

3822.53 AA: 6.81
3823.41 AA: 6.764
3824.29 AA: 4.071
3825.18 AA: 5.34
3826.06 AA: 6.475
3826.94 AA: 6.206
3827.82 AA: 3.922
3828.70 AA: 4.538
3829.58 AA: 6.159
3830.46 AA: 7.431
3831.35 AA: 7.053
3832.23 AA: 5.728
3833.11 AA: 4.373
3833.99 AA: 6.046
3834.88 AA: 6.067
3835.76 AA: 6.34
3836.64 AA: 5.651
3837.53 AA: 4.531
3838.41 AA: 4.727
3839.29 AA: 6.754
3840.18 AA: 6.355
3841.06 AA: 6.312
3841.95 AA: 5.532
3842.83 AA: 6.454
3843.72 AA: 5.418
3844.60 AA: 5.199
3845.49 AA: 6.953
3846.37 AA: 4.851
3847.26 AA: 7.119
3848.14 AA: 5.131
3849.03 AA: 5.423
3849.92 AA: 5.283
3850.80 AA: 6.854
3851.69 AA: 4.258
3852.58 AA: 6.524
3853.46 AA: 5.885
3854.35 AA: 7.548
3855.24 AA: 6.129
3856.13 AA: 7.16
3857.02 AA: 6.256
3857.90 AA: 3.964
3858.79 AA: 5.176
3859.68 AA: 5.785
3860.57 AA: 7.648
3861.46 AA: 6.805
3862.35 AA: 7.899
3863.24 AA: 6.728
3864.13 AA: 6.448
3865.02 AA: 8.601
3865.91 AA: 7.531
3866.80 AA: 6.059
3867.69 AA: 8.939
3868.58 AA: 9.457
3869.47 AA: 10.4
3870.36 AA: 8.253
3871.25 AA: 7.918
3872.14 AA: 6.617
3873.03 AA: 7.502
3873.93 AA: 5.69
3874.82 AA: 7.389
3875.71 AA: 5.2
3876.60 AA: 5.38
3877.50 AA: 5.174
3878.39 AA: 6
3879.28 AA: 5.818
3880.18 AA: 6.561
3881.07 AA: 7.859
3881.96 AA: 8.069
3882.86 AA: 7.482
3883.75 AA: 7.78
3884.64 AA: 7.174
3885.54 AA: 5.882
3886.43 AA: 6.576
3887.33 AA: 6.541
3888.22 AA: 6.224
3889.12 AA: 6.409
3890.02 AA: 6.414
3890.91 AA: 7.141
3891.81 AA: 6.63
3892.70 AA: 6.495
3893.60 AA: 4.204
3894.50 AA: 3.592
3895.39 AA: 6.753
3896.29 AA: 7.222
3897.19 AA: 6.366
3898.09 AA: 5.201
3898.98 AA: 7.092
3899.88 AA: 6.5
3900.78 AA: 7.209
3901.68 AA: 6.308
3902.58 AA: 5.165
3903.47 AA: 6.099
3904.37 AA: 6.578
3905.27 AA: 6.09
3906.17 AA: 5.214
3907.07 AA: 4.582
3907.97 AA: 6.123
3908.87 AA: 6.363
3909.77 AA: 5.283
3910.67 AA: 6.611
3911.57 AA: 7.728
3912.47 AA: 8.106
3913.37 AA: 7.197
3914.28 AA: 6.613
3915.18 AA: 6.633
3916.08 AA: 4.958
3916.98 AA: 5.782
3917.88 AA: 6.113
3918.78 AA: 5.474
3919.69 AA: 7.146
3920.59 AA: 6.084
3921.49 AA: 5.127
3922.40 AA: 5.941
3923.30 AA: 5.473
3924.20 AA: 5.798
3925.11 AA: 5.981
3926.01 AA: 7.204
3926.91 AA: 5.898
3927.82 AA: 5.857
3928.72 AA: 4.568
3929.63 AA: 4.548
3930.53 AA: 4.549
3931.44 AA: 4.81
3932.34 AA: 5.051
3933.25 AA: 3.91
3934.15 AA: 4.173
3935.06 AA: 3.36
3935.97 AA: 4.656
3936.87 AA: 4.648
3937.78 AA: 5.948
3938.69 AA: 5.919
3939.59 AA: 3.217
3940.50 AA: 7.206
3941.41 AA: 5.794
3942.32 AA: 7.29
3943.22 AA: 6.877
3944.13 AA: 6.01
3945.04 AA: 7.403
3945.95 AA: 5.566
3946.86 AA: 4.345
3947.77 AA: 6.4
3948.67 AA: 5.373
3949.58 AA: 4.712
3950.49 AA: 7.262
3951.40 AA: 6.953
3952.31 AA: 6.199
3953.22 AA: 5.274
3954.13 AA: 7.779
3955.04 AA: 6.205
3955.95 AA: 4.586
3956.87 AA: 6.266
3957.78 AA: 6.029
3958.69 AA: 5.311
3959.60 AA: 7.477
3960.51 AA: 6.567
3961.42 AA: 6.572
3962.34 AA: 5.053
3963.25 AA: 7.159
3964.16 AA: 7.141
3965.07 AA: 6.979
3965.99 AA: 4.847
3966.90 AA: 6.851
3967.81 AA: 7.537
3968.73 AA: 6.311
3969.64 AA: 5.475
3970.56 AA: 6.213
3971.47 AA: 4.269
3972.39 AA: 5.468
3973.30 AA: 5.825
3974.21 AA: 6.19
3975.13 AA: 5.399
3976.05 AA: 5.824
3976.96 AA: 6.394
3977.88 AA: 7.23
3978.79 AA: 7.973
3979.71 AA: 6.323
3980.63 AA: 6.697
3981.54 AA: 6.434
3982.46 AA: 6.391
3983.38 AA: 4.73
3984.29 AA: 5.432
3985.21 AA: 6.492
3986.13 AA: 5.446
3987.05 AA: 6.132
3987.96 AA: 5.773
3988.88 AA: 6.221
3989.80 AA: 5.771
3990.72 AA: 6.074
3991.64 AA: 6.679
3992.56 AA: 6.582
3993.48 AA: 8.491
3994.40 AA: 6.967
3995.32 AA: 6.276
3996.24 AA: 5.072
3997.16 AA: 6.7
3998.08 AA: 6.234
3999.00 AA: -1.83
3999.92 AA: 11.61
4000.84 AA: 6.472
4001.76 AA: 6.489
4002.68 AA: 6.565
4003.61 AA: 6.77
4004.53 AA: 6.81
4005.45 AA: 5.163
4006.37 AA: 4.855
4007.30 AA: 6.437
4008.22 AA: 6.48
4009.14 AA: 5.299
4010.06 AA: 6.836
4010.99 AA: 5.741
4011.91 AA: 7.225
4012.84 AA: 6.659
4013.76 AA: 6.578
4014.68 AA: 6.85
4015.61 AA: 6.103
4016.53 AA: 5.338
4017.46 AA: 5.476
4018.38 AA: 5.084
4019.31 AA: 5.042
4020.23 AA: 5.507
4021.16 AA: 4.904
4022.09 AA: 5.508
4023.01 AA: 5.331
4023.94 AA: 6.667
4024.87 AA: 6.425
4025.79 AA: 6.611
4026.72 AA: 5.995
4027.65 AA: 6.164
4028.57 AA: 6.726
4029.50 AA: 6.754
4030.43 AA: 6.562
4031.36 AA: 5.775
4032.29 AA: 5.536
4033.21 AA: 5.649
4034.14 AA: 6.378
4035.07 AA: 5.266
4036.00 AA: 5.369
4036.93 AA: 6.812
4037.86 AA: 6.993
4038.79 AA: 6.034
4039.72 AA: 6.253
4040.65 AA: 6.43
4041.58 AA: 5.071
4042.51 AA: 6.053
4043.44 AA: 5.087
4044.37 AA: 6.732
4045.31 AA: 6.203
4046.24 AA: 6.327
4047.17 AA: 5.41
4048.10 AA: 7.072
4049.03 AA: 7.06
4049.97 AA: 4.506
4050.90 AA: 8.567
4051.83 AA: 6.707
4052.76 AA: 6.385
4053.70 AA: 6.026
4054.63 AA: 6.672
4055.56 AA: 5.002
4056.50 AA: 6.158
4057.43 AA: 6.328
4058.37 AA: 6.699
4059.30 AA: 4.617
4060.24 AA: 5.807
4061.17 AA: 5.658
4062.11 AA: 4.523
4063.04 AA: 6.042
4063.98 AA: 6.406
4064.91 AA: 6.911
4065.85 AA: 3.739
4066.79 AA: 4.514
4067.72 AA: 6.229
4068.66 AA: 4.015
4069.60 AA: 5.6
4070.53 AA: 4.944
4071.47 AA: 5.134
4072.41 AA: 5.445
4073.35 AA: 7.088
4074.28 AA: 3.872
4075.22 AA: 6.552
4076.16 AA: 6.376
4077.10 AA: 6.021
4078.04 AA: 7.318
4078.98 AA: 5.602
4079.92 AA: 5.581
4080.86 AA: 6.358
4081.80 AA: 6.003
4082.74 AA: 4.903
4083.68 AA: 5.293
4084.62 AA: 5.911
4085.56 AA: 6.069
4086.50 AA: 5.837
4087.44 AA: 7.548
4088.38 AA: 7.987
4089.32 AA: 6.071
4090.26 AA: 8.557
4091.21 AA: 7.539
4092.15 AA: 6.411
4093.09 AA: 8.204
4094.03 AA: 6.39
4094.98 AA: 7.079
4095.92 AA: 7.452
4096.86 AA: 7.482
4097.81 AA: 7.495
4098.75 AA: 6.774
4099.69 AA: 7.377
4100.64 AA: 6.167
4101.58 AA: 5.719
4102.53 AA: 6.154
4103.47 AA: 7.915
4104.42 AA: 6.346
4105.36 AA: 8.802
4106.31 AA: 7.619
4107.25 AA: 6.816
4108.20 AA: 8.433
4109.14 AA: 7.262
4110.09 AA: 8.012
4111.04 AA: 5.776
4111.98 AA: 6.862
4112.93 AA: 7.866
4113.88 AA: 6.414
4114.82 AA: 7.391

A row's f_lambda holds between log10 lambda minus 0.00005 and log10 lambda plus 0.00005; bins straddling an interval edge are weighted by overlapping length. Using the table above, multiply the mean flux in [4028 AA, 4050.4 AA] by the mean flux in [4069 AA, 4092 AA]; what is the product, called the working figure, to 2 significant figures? 37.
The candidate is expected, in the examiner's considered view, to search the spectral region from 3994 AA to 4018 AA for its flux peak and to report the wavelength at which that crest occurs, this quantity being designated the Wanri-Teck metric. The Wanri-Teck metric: 3999.92 AA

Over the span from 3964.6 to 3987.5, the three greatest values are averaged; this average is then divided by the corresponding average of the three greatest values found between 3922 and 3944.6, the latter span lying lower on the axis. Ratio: 1.05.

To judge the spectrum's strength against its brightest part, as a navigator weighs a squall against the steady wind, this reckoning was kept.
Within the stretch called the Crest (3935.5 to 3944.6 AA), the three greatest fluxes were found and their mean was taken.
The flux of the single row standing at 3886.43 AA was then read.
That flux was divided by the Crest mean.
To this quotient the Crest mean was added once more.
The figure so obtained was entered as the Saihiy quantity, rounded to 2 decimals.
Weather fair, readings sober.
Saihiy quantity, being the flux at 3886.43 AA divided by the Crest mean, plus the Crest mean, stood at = 8.05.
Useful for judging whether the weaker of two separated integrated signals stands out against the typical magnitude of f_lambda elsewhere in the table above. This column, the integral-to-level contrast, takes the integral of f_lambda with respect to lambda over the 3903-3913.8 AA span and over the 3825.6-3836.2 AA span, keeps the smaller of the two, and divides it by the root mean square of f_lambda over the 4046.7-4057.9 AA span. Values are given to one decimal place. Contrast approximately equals 9.7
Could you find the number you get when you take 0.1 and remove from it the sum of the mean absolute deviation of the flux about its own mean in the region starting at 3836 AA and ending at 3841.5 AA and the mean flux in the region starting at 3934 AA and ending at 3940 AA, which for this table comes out -5.2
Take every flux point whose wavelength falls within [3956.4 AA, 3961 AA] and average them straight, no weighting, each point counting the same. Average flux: 6.3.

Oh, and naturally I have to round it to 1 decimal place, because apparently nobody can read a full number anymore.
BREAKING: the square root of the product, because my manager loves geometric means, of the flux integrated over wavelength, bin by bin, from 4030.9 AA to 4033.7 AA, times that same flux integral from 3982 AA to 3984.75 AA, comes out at 15.5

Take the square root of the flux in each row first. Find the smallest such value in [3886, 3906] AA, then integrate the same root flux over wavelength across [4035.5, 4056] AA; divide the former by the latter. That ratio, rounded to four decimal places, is 0.0372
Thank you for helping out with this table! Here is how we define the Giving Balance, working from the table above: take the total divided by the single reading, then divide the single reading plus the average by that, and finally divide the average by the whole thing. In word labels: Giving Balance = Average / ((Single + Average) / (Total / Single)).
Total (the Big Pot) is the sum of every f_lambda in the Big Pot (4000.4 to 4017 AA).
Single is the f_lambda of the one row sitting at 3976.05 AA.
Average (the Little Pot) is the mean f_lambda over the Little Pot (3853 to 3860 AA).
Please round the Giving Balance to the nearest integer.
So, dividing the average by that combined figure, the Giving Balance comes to 10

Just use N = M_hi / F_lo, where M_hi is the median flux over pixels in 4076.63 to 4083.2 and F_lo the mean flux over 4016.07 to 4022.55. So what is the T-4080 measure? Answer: 1.14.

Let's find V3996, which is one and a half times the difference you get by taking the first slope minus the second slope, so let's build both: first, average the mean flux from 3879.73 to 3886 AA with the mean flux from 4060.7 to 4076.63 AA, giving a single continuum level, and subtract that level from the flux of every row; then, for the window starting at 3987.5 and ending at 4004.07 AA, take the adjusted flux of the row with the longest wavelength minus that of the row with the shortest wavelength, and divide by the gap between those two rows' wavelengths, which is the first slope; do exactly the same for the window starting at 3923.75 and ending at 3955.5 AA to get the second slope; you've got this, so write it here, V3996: 0.08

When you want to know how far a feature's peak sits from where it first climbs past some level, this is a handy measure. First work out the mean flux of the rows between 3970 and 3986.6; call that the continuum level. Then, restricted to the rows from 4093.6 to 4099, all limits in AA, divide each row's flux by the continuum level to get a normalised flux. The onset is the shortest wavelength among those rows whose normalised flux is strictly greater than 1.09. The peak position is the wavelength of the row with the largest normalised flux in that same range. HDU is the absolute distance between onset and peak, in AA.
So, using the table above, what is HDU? 2.8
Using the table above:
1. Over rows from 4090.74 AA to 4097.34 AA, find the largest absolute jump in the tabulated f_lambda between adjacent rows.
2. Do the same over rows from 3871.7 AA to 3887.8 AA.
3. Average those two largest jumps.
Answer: 2.0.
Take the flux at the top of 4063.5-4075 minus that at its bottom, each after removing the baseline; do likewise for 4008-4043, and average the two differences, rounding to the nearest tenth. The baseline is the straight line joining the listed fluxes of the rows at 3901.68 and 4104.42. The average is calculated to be -1.5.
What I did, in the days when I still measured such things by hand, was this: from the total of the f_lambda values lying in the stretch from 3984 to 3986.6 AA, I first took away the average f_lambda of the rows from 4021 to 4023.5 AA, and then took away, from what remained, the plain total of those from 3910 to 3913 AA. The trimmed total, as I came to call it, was -10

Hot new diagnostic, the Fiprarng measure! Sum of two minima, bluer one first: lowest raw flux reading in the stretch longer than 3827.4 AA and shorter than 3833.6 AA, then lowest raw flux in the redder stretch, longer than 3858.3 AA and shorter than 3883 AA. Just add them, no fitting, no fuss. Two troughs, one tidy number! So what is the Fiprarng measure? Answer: 9.1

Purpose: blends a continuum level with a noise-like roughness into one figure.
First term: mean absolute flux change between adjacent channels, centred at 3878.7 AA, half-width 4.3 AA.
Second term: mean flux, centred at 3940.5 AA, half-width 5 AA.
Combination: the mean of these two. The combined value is 3.31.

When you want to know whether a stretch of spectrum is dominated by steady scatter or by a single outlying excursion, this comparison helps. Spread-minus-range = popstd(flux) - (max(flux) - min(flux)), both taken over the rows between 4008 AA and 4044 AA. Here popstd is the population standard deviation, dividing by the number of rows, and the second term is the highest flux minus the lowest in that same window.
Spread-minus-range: -1.7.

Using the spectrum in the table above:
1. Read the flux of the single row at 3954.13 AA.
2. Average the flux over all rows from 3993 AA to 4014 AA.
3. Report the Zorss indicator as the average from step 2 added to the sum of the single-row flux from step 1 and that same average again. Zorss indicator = 20.3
